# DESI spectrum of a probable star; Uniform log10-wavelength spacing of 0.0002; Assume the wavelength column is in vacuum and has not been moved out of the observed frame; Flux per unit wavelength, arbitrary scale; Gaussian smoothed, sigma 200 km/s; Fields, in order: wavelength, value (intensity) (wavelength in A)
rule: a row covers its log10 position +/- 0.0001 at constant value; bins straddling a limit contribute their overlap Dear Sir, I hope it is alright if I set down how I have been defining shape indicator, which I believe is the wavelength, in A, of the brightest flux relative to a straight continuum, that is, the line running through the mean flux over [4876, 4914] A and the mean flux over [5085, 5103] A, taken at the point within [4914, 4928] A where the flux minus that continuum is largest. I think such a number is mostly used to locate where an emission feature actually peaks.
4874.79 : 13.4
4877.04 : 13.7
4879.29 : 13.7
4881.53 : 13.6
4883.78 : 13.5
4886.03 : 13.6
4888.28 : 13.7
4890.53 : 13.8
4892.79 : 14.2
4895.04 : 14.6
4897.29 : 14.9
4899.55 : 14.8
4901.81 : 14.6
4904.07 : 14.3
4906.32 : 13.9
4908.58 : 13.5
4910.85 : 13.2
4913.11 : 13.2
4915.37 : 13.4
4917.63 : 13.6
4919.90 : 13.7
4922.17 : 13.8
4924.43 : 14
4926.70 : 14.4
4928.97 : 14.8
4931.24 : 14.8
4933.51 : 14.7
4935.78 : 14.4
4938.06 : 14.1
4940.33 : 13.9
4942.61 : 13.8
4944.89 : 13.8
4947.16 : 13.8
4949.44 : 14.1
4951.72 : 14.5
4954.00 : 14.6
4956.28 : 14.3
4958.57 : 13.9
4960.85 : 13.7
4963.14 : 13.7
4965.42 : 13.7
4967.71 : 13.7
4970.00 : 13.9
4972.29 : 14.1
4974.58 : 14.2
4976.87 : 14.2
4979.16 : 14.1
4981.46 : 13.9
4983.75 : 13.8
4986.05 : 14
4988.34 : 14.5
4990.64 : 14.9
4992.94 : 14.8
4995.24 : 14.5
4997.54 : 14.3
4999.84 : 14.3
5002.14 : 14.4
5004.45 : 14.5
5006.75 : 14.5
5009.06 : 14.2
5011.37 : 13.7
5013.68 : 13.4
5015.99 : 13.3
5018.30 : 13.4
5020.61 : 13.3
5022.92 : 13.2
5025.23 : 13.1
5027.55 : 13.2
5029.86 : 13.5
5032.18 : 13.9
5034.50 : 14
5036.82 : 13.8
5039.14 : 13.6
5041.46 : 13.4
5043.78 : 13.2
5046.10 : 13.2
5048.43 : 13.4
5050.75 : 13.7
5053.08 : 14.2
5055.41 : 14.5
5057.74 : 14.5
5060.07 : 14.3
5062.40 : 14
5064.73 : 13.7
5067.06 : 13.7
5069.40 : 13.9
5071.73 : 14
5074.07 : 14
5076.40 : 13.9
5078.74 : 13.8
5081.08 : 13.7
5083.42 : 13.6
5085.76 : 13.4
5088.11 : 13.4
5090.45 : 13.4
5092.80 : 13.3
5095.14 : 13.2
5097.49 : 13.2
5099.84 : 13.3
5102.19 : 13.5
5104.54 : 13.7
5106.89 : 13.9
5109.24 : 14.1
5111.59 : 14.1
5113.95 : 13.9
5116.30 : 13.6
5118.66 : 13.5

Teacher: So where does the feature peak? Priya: 4926.70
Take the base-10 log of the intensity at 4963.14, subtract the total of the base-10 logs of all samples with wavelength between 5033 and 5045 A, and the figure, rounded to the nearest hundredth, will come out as -4.53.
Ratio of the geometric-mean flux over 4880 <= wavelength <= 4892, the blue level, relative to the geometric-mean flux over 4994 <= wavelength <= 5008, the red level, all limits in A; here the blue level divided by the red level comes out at 0.95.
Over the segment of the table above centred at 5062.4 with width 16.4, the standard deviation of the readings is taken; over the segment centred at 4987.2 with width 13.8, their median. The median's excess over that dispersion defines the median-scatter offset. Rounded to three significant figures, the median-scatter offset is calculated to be 13.9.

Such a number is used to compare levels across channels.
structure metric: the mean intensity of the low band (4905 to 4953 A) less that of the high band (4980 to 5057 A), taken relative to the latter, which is 0.008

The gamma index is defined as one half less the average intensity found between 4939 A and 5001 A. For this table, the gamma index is -13.6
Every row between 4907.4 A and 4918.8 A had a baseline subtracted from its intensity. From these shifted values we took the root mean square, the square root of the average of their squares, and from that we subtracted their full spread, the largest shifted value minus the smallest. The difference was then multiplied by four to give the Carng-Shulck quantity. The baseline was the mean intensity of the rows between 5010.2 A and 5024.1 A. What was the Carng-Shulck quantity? -1.0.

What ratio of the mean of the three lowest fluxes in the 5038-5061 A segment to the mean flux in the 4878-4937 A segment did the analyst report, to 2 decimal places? 0.95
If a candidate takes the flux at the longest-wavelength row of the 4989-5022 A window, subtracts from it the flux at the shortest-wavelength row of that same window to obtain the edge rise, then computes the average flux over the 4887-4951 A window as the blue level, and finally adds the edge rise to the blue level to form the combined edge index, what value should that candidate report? 12.5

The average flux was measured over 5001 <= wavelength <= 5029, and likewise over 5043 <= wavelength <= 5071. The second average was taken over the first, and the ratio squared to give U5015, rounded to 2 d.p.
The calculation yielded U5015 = 1.03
